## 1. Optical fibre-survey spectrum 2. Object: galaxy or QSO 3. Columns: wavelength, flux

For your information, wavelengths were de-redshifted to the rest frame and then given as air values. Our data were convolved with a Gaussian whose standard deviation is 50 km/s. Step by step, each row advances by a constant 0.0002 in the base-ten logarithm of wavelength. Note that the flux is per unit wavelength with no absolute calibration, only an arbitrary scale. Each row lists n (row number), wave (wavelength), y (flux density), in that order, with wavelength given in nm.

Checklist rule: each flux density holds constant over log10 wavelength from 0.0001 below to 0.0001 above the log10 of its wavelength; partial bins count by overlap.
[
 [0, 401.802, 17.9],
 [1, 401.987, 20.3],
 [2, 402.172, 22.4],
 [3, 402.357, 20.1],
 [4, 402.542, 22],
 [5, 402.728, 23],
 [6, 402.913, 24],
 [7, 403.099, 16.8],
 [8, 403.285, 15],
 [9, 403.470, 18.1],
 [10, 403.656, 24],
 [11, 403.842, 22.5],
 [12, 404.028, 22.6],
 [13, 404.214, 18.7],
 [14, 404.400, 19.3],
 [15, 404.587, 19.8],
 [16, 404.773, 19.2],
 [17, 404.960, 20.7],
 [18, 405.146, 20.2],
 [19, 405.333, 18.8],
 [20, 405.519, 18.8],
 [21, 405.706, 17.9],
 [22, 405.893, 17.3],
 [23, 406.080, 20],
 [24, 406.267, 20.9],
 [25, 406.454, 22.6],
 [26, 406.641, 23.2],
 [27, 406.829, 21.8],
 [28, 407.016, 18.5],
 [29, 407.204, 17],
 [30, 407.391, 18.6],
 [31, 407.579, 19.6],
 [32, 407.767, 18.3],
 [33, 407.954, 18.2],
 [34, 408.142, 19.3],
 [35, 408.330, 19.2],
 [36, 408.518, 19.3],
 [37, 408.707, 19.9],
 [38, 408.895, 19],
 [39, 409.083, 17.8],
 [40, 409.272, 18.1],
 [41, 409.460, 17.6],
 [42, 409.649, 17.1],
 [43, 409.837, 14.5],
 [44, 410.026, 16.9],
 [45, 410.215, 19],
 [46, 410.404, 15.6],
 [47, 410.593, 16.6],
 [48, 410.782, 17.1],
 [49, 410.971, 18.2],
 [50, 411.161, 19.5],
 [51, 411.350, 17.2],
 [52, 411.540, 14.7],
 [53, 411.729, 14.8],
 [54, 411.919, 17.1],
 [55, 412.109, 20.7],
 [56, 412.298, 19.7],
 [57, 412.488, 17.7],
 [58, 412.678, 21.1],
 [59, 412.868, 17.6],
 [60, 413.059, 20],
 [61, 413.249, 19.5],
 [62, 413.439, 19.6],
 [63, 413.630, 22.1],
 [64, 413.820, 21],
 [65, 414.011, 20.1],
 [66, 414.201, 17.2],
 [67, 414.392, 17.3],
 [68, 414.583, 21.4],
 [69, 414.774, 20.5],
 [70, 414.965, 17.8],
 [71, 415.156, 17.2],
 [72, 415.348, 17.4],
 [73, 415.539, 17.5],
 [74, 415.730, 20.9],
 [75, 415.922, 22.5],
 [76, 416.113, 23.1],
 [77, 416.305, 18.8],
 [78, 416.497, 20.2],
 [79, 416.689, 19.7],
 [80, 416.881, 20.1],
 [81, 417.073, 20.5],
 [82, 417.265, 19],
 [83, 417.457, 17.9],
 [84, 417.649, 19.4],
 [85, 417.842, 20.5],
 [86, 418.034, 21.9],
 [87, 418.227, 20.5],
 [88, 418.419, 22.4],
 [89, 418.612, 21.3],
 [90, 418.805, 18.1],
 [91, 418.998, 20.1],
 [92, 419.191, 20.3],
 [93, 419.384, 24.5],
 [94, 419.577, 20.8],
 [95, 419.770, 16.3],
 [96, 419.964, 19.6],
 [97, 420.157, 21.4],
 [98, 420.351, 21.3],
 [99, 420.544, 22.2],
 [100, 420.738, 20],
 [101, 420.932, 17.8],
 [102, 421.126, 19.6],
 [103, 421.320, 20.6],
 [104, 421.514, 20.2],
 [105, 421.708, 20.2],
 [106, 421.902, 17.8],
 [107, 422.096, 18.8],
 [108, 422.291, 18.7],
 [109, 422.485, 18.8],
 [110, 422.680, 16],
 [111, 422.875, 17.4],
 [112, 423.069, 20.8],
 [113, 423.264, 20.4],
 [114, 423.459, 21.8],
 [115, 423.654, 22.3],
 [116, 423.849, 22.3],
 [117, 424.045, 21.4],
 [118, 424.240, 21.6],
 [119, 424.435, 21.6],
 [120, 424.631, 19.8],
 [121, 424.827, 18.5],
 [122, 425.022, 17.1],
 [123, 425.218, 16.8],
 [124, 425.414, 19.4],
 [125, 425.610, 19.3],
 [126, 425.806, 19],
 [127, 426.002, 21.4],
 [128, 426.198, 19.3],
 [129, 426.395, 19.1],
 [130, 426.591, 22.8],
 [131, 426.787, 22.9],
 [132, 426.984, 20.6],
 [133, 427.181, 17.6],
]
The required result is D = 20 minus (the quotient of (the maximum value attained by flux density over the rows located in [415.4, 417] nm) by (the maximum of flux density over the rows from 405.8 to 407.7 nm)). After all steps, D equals 19.0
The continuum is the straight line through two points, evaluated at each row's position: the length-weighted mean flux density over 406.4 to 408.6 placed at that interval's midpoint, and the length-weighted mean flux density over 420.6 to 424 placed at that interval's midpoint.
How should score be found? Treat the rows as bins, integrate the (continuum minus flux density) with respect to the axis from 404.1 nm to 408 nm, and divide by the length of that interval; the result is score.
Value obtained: 0.05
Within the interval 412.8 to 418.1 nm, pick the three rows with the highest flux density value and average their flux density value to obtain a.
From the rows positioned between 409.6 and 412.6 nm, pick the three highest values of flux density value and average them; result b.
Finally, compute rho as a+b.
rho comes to 42.5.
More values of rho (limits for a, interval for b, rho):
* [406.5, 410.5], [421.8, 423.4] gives 41.6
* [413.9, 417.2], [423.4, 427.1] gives 45.0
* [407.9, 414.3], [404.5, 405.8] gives 41.6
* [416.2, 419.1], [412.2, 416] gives 43.9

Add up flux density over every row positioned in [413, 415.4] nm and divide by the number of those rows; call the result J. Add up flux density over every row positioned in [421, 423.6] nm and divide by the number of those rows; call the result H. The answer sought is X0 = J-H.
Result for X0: 0.0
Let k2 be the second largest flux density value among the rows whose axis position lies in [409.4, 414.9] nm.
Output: 21.4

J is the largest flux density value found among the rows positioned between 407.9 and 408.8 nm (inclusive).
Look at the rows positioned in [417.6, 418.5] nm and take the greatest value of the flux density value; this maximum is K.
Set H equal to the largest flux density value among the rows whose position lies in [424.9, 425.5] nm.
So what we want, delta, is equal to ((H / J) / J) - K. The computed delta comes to -22.4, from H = 19.4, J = 19.9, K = 22.4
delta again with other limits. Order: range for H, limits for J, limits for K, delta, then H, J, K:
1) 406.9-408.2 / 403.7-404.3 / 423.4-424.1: -22.3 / 19.6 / 22.6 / 22.3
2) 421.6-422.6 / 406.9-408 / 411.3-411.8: -17.1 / 20.2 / 19.6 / 17.2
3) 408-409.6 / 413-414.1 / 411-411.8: -19.5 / 19.9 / 22.1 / 19.5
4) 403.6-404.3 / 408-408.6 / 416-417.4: -23.0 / 24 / 19.3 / 23.1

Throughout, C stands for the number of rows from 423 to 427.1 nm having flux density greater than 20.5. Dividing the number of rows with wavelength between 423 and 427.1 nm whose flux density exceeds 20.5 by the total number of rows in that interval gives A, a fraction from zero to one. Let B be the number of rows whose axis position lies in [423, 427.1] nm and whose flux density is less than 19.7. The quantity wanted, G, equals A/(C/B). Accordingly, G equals 0.381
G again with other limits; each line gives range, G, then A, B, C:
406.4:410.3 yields 0.810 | 0.14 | 17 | 3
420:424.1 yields 0.381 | 0.43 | 8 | 9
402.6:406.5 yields 0.476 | 0.38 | 10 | 8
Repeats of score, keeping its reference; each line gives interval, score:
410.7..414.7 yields 0.85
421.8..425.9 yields 0.18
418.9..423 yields 0.02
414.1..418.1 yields 0.09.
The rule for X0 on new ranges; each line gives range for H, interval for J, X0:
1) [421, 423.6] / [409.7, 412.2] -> -2.2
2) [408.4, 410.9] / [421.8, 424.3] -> 2.3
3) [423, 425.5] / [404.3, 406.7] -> -0.4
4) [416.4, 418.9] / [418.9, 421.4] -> 0.2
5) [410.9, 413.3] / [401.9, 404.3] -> 2.4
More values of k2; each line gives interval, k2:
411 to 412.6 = 19.7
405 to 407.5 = 22.6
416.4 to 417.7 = 20.2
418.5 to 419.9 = 21.3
